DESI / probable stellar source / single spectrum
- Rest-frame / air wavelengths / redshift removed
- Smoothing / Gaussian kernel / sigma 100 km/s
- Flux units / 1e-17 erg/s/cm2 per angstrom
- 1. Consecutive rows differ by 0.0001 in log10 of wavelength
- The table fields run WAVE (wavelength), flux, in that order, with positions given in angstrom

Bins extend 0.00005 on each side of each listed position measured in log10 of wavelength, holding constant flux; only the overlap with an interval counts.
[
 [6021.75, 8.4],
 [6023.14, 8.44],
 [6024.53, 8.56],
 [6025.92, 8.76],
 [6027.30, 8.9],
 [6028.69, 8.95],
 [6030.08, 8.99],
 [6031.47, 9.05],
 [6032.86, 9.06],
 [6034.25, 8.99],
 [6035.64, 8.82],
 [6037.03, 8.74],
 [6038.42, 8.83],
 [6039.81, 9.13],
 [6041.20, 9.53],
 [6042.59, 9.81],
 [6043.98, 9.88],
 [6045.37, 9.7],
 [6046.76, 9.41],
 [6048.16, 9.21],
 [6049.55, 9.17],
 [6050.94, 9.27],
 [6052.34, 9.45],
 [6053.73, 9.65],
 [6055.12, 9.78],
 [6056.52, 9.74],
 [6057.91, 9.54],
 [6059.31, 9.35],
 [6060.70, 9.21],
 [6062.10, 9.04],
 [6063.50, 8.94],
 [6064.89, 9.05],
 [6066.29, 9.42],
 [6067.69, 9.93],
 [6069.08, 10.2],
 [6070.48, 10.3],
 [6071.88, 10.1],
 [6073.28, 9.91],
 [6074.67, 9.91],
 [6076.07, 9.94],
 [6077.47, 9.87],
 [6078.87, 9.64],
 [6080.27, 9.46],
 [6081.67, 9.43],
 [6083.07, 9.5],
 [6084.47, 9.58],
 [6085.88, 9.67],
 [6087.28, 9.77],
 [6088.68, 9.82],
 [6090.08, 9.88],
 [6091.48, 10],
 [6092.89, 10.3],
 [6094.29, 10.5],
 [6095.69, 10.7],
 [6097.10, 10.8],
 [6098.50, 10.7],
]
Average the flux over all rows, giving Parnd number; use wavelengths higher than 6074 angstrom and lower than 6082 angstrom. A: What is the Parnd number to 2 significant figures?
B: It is 9.7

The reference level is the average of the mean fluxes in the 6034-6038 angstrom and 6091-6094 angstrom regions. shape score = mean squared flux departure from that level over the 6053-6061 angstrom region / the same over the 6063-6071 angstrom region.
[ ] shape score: 0.1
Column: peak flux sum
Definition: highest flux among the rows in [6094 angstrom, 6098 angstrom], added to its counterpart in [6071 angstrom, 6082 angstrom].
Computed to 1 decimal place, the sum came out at 20.9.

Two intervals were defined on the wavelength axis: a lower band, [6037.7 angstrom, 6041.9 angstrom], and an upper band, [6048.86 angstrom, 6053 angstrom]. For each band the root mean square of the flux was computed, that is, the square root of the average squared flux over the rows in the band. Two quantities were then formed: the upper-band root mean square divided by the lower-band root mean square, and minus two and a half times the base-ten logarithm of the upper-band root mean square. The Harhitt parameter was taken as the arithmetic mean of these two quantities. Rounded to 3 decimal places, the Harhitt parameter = -0.703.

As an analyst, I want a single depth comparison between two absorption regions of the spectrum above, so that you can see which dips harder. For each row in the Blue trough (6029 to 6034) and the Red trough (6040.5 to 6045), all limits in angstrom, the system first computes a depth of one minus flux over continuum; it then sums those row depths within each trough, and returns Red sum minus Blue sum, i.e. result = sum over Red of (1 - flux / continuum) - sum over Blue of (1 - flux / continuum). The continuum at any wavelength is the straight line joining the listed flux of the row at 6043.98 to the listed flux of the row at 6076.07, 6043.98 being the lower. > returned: -0.21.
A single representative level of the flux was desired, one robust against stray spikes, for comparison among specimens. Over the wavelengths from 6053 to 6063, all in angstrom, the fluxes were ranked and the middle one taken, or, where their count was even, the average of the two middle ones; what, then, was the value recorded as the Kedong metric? 9.5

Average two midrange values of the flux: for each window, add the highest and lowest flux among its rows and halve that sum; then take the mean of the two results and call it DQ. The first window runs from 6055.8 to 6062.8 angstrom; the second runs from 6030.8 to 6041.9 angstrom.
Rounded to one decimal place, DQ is 9.3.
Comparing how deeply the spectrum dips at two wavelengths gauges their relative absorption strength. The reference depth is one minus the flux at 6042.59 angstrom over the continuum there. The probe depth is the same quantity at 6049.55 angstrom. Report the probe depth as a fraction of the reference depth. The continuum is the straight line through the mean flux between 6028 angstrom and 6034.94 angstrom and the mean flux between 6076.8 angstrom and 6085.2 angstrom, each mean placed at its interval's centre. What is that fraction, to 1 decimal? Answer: -0.1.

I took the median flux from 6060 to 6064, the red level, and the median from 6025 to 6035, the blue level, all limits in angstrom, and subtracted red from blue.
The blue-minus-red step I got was -0.05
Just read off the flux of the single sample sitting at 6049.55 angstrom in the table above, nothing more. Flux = 9.17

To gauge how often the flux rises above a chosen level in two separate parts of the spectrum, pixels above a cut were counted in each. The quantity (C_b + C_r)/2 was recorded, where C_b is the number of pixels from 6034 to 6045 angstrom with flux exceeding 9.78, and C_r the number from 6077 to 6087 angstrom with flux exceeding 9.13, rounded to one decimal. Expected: 4.5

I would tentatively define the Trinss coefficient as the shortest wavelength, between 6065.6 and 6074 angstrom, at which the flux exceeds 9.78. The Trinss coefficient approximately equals 6067.69 angstrom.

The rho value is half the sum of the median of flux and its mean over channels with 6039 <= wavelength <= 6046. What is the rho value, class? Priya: 9.65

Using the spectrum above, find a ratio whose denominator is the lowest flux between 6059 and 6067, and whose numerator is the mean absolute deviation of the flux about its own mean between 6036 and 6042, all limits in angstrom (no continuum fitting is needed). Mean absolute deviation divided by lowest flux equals 0.030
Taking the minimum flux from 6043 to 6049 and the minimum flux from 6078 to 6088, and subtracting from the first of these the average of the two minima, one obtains -0.11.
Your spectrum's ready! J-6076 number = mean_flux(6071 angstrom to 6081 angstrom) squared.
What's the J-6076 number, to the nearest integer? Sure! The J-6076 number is 97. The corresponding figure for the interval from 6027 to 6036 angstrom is 80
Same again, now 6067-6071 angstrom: 103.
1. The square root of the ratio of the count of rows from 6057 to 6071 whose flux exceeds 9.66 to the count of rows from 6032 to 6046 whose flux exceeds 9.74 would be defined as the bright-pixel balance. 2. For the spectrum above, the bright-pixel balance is 1.2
